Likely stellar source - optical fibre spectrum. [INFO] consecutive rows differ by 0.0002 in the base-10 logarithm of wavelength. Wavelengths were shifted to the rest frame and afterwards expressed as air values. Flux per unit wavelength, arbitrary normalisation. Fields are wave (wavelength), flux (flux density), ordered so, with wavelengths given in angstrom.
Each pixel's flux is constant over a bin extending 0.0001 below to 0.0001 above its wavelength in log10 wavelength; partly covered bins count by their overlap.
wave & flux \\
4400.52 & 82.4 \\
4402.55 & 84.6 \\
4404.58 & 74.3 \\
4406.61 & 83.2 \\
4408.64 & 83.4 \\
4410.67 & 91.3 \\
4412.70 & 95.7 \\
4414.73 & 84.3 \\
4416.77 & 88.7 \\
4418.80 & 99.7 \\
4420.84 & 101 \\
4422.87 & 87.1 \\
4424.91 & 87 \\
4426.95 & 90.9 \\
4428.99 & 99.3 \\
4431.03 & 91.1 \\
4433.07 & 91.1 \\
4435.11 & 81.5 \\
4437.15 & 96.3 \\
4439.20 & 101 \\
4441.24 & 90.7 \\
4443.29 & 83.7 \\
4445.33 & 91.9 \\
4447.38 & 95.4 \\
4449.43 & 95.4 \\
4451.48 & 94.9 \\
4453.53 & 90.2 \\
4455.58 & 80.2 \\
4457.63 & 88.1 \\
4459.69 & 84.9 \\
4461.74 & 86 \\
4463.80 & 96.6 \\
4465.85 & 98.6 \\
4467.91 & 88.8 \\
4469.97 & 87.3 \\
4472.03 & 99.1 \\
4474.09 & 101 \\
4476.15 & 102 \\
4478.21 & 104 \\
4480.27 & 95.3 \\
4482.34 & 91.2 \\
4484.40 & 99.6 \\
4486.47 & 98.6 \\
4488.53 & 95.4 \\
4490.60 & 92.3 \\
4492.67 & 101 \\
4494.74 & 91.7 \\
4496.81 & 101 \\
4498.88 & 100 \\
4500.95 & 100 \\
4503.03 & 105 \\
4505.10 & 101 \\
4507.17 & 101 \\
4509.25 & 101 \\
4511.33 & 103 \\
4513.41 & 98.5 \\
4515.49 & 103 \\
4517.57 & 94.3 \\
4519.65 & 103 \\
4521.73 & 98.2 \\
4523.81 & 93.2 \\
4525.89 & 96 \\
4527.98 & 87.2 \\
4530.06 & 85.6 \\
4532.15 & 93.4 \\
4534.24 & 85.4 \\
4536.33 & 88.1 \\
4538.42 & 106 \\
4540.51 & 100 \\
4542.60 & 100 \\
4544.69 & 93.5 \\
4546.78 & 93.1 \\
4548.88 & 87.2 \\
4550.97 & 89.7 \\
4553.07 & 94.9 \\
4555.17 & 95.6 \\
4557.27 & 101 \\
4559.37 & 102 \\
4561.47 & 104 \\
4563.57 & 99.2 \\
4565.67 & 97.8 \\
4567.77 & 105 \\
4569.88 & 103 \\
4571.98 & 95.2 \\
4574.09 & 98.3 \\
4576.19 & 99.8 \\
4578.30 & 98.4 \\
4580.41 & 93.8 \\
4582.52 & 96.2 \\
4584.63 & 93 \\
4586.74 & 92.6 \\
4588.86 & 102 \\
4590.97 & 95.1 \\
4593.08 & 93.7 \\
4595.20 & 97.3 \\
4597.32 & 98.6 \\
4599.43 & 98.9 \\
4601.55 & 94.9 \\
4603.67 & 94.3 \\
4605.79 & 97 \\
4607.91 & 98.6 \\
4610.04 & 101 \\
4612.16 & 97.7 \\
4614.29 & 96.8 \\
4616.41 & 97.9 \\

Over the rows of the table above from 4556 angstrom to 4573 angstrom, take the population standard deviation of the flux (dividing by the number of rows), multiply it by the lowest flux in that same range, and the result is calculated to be 295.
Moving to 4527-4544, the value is 631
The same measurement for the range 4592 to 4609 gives 183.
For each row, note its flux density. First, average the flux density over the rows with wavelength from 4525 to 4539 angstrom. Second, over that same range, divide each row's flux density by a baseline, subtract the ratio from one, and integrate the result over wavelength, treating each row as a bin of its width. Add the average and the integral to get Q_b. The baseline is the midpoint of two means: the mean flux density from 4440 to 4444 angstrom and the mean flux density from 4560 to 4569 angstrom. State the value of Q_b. 92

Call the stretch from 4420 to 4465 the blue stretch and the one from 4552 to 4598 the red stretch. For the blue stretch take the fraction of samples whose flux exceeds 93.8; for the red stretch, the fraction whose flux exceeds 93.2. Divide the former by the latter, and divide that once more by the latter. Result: 0.44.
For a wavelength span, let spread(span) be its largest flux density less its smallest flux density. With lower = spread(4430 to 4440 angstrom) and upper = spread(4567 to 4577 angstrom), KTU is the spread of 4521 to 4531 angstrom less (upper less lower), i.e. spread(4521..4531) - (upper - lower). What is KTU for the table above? 22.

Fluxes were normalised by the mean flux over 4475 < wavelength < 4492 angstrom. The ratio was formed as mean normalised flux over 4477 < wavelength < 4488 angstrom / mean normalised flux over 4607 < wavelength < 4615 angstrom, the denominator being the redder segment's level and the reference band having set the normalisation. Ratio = 0.99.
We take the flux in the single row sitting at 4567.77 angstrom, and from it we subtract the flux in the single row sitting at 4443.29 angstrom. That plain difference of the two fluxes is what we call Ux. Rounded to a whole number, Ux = 21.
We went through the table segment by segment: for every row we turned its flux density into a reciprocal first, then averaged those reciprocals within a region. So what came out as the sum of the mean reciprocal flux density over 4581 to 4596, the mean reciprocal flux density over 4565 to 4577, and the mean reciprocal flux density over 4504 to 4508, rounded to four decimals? 0.0304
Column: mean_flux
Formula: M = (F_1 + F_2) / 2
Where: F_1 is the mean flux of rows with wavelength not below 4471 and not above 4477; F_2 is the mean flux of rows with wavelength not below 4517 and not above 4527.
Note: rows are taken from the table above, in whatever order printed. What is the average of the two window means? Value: 99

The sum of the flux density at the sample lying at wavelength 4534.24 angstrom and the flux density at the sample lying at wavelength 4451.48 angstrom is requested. 180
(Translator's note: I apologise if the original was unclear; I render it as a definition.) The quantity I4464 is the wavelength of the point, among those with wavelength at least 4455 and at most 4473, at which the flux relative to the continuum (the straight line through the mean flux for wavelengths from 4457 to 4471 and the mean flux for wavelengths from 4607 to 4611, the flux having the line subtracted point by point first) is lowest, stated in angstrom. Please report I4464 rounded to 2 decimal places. 4455.58 angstrom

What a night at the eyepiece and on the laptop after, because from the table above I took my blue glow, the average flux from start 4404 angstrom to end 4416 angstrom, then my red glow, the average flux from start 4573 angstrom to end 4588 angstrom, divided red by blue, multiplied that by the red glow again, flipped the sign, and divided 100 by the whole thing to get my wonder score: -0.93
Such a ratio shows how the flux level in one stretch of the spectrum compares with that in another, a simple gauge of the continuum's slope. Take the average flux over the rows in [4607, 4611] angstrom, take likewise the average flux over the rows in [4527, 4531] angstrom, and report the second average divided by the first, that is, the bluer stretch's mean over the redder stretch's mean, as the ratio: 0.87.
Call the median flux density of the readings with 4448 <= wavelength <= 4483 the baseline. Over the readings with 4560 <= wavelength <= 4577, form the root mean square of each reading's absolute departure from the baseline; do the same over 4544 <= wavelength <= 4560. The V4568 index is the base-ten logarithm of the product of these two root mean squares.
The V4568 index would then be 1.47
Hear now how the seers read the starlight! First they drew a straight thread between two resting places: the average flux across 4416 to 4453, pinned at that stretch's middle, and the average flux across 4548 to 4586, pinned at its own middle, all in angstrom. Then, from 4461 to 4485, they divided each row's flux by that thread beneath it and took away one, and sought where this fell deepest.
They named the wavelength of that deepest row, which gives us 4461.74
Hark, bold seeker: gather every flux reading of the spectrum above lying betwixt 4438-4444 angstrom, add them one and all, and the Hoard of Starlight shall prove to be 275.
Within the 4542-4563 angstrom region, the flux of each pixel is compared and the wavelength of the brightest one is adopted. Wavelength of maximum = 4561.47 angstrom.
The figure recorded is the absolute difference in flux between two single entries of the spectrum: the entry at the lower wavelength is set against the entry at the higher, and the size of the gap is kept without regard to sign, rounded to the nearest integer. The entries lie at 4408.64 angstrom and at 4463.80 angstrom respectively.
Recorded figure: 13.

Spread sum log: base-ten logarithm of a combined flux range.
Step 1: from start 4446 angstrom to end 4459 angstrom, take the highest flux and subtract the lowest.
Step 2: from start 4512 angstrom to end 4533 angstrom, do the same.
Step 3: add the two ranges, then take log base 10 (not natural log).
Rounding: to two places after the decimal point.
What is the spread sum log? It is 1.51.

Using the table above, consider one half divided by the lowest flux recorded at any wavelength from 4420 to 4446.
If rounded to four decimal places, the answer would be 0.0061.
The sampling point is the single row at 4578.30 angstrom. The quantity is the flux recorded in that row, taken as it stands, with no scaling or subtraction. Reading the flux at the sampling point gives 98.4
